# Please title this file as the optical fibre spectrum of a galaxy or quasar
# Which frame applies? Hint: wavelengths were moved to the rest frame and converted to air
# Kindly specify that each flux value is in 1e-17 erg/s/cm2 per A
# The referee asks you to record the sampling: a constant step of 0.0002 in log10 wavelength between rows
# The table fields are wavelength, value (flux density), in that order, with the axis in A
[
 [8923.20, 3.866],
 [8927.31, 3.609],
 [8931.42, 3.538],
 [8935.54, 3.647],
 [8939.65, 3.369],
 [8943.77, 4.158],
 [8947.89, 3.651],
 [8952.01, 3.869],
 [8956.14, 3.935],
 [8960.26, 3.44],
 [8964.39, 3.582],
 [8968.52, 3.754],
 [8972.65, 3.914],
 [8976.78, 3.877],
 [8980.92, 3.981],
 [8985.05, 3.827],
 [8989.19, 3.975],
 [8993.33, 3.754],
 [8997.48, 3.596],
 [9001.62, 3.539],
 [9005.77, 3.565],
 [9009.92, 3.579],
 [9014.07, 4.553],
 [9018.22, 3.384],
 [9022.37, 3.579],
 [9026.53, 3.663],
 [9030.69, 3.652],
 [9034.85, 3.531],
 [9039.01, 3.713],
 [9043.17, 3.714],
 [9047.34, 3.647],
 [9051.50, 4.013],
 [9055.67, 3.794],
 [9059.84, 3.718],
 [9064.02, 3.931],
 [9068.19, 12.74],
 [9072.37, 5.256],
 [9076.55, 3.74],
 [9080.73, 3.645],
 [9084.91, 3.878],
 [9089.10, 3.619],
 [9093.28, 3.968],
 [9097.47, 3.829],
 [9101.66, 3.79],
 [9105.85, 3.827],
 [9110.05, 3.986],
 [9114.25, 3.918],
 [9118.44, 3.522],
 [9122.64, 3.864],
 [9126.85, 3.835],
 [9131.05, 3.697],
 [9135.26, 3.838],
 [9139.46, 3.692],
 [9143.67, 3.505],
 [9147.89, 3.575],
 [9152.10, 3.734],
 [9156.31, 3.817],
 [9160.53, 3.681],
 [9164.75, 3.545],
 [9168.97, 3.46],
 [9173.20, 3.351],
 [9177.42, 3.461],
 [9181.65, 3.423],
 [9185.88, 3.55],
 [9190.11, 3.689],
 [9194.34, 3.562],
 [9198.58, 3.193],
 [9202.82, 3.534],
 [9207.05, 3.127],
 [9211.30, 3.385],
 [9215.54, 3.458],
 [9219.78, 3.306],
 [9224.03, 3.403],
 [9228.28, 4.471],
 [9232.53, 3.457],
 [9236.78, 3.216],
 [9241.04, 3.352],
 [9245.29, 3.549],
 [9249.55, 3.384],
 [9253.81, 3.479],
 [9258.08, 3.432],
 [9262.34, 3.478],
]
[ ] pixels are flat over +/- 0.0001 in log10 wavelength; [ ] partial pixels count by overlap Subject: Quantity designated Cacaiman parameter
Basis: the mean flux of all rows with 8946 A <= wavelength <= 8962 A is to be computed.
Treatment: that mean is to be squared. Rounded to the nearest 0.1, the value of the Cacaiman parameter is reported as 13.9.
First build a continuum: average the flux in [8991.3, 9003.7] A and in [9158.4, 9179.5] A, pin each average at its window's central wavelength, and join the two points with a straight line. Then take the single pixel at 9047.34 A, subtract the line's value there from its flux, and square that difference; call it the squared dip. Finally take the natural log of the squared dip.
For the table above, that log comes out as -6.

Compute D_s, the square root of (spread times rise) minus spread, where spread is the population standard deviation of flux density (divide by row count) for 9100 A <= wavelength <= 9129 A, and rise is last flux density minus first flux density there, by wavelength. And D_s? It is -0.06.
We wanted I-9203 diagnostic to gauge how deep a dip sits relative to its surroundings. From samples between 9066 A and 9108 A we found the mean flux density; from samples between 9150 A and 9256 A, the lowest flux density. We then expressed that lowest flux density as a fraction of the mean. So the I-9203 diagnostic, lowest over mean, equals 0.65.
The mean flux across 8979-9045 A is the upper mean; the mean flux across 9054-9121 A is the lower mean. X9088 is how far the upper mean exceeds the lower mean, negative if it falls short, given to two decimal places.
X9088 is -0.72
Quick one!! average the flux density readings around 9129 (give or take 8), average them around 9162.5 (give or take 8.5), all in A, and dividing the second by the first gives 0.95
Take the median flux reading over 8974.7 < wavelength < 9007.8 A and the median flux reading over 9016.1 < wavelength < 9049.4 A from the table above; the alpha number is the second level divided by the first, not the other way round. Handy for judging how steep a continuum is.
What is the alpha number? 0.96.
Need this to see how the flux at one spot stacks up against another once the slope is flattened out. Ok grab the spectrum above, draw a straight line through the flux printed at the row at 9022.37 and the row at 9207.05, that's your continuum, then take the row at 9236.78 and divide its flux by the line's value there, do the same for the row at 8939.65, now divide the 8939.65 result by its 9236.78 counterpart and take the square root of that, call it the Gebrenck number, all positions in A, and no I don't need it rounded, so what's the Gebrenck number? 0.920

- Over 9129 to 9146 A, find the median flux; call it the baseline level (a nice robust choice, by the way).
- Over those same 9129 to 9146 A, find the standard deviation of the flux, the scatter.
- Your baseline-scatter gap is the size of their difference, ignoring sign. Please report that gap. 3.6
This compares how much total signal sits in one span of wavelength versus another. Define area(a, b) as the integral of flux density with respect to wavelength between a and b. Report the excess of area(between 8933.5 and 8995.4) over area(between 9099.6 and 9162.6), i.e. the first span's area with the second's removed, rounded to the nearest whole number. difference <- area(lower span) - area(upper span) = -2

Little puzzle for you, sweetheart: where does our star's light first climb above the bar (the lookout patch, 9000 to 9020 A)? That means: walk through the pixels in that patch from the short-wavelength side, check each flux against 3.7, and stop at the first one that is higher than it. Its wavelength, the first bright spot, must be 9014.07 A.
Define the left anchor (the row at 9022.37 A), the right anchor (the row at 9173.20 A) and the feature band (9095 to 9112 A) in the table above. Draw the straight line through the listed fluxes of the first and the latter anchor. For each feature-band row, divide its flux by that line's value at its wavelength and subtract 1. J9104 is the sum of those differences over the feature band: 0.47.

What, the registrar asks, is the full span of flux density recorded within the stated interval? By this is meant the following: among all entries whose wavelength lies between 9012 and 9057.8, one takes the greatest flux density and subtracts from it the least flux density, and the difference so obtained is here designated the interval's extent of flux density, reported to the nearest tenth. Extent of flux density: 1.2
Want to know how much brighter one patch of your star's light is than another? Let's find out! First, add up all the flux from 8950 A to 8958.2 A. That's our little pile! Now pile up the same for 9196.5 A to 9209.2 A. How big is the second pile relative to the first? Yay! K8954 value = 1.3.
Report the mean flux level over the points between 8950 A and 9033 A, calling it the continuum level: 3.75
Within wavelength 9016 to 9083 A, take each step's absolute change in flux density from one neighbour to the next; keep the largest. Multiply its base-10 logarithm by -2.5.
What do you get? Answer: -2.4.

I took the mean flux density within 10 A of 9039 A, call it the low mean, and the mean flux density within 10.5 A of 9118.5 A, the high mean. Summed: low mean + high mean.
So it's 7.48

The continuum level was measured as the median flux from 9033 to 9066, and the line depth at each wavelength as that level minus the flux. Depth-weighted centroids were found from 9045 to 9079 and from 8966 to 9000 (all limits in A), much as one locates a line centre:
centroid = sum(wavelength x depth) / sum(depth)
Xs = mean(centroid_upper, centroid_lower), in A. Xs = 9023.7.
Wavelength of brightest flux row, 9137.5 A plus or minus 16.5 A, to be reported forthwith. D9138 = 9122.64 A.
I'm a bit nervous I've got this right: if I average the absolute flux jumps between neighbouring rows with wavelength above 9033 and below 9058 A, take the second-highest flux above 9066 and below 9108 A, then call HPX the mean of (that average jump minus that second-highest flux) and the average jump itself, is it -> -2.46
